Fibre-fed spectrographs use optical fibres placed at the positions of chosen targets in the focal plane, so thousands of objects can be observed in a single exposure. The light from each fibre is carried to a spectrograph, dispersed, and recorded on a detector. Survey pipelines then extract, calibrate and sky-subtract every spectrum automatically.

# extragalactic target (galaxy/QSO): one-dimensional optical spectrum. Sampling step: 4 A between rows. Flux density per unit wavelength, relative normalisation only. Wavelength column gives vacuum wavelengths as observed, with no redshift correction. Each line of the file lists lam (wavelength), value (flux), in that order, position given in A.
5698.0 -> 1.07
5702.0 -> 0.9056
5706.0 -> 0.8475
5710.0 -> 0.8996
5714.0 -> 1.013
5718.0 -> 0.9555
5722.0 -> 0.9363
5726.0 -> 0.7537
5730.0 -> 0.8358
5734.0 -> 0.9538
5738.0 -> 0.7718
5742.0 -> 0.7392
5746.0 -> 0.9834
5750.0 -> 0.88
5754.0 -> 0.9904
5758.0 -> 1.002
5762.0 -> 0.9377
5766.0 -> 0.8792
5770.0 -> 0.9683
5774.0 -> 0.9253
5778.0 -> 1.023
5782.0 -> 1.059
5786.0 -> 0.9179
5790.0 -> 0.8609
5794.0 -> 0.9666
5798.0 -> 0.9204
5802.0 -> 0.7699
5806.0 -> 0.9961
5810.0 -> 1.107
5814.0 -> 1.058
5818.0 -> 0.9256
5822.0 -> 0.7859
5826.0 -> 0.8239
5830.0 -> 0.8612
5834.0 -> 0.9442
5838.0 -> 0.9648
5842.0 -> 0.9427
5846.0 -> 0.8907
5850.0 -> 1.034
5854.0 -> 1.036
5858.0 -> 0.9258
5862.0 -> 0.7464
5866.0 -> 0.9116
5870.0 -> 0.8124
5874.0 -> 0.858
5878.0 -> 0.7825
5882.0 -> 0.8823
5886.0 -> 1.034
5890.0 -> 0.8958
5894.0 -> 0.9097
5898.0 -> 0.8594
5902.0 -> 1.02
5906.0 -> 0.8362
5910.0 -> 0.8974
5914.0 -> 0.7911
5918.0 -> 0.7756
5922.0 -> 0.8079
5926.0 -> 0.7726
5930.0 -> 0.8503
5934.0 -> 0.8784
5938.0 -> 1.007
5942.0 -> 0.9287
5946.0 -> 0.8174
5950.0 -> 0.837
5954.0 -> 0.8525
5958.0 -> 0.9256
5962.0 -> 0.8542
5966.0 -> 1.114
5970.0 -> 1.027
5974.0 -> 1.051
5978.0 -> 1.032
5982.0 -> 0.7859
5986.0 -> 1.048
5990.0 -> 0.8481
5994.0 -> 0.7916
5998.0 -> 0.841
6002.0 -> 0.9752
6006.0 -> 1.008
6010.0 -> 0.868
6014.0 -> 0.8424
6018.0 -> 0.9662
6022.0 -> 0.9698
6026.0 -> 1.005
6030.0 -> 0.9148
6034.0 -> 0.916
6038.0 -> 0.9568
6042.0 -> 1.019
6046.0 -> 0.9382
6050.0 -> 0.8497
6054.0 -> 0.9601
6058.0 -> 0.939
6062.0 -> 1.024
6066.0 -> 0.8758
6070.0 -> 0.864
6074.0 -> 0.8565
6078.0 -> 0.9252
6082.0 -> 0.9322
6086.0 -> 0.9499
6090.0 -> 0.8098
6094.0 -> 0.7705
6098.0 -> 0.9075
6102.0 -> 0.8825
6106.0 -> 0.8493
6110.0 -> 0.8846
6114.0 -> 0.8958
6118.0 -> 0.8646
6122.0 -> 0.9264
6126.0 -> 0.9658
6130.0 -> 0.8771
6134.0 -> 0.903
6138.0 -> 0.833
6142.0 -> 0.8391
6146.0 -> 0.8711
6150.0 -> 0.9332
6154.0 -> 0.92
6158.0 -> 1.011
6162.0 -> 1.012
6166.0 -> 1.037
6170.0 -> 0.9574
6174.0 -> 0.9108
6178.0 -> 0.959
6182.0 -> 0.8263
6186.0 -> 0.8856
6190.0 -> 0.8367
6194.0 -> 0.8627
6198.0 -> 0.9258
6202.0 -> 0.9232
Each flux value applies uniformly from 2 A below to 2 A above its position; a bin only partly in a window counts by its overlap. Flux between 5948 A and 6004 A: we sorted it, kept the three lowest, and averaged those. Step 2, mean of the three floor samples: 0.805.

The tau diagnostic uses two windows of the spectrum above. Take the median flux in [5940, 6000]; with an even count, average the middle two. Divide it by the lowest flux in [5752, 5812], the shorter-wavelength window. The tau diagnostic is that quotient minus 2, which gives -0.891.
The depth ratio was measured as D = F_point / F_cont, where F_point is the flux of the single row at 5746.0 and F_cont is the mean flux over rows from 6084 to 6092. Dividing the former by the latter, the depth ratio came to 1.12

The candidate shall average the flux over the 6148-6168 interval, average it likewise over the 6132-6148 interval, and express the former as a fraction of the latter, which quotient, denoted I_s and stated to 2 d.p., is 1.14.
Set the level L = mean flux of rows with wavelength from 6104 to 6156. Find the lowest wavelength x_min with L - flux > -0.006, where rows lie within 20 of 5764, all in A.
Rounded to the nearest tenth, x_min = 5750.0 A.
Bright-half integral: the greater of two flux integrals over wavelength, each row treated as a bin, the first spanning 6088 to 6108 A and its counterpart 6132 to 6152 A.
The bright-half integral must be 17.5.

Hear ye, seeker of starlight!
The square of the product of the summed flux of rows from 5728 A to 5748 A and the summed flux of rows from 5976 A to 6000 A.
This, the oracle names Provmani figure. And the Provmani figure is 525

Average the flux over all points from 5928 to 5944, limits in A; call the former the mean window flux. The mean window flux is 0.916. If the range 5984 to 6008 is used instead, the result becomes 0.919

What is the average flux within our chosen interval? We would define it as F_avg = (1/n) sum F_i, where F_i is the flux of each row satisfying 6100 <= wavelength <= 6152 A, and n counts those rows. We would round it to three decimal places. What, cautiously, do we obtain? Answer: 0.887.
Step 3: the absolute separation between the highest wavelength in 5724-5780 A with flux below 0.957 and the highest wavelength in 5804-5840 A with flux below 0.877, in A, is 56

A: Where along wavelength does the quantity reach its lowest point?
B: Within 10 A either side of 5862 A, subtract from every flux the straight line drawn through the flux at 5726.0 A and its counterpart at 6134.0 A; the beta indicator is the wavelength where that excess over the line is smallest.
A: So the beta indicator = 5862.0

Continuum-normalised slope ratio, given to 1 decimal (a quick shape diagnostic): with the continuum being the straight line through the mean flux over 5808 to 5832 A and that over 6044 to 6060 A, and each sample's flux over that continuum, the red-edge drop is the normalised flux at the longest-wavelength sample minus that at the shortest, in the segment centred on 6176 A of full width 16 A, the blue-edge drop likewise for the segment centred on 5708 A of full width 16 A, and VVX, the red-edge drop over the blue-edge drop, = -1.2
